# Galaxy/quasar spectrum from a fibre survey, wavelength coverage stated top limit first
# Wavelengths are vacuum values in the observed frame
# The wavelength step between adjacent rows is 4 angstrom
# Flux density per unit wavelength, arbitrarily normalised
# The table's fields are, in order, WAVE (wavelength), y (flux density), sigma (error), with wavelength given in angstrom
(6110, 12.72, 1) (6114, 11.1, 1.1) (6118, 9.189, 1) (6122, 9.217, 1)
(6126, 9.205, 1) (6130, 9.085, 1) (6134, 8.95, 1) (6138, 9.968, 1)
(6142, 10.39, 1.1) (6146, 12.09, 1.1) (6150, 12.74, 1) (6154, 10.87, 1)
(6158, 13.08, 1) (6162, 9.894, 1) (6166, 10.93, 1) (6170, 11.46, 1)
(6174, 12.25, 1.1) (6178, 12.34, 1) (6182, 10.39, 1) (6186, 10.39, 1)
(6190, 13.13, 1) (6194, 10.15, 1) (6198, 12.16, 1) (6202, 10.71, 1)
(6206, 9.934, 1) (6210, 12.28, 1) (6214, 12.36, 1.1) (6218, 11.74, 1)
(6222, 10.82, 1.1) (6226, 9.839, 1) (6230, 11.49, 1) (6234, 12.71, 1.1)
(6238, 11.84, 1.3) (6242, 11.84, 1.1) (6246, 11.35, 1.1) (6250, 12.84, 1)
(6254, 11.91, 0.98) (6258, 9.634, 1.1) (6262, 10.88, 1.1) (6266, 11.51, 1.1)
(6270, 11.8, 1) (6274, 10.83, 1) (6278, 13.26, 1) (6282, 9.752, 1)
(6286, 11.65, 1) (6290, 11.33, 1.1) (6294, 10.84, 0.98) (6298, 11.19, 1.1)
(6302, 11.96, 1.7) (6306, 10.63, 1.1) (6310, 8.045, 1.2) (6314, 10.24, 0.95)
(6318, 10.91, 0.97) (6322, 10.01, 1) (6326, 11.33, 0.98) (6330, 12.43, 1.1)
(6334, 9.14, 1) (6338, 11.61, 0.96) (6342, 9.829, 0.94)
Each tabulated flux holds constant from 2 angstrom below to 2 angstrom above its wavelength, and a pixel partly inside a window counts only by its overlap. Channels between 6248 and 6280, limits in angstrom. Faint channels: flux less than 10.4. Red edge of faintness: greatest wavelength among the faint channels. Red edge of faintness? 6258 angstrom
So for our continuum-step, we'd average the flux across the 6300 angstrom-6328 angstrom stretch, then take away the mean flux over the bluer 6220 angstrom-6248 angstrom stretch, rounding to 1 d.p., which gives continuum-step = -1.0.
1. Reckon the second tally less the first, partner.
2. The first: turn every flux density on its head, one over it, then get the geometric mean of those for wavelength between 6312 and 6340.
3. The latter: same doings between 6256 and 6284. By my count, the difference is -0.0023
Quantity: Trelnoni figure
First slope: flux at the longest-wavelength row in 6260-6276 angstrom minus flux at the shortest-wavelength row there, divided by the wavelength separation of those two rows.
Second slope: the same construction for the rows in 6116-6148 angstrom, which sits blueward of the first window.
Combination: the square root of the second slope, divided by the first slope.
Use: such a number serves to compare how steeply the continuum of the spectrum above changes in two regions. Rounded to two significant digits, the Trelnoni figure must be -77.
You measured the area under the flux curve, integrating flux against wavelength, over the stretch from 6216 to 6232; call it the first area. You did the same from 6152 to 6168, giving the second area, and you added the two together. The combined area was 355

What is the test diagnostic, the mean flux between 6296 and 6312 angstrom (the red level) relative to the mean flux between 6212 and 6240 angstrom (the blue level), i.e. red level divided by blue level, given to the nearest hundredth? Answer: 0.91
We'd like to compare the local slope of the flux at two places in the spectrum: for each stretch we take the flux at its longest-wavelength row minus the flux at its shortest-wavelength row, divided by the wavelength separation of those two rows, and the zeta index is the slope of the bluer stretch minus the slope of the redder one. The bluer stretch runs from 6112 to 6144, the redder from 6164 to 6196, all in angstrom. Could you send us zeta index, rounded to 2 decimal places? 0.00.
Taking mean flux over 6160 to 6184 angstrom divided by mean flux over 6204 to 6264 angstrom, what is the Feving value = 0.98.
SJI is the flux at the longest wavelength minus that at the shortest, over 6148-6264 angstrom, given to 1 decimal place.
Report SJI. -1.9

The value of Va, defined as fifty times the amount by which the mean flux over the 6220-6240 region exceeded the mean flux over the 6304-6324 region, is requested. 69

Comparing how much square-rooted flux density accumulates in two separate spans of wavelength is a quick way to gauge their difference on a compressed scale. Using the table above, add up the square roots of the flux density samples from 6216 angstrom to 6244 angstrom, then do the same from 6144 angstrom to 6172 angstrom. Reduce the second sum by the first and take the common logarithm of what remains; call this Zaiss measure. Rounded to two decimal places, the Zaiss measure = -0.97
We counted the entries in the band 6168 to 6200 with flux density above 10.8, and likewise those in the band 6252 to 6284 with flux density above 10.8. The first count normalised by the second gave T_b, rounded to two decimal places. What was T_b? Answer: 0.83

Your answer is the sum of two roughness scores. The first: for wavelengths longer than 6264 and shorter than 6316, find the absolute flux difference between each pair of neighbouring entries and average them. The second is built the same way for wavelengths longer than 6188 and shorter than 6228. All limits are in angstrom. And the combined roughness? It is 2.78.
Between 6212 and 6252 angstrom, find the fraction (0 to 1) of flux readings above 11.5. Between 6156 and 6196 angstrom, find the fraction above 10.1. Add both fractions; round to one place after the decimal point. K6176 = 1.5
